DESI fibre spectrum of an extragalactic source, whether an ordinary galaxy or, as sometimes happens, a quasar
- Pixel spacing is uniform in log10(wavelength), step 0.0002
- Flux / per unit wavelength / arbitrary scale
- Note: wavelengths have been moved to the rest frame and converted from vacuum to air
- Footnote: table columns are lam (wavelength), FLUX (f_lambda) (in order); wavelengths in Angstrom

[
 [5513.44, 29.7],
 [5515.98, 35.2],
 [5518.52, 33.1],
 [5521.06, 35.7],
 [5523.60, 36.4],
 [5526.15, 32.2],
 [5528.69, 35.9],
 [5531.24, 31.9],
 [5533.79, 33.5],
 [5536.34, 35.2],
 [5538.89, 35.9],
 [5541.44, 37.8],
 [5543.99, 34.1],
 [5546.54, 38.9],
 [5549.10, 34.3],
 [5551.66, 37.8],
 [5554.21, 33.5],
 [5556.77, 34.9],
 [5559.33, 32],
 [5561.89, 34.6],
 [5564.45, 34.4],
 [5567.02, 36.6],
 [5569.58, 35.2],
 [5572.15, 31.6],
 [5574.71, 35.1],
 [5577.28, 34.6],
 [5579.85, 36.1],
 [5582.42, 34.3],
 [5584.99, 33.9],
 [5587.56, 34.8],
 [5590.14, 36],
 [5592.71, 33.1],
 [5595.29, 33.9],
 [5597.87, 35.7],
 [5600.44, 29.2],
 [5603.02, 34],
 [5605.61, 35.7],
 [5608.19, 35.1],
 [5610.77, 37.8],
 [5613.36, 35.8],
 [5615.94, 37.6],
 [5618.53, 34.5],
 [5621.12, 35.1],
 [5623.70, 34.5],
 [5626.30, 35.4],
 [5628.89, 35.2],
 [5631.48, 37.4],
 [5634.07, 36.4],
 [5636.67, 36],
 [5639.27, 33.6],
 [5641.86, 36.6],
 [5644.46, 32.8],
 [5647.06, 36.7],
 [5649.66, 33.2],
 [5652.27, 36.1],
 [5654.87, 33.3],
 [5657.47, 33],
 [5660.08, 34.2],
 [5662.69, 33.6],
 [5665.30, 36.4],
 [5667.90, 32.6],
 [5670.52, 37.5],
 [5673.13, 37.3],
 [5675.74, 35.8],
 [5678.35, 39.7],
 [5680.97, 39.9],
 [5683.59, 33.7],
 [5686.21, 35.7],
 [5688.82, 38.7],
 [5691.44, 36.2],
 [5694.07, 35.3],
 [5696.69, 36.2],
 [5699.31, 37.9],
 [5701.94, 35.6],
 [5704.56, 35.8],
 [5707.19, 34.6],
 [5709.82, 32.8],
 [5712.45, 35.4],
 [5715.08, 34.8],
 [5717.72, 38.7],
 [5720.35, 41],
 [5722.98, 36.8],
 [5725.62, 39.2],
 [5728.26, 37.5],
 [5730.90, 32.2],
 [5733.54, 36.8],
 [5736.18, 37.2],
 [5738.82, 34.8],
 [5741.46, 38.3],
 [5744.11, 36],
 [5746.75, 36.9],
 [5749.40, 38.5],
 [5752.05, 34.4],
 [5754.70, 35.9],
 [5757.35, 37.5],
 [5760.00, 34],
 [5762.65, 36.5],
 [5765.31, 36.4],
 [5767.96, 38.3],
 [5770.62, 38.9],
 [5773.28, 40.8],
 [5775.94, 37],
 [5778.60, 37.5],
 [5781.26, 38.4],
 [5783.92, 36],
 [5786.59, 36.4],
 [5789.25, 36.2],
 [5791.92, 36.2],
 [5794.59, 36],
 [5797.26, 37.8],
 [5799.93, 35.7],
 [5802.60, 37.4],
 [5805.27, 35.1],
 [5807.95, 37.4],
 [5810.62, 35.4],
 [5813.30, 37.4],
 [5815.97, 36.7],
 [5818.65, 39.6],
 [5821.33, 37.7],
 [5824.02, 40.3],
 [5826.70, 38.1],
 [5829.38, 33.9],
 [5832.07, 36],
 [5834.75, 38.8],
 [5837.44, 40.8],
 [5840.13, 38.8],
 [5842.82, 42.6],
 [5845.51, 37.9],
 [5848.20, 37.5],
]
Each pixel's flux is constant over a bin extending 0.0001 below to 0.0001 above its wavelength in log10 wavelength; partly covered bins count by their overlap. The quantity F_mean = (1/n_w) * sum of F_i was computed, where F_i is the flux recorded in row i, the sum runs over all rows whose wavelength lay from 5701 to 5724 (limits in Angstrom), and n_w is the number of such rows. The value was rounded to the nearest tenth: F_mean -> 36.2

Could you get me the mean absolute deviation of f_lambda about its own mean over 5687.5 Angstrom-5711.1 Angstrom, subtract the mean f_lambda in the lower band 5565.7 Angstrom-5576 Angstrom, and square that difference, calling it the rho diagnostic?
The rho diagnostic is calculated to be 1117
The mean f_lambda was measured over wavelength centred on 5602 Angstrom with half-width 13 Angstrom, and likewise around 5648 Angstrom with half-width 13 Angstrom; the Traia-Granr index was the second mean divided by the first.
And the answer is 1.00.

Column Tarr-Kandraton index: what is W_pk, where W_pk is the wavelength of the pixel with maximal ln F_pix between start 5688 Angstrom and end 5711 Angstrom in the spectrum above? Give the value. 5688.82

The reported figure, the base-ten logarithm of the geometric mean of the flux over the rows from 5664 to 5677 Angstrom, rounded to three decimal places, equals 1.555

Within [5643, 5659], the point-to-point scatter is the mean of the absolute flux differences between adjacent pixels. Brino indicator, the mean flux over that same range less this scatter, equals 32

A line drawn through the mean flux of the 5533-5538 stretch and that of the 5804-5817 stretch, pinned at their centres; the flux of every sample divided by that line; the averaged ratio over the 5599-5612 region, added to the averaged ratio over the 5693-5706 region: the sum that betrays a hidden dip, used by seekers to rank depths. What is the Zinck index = 2.00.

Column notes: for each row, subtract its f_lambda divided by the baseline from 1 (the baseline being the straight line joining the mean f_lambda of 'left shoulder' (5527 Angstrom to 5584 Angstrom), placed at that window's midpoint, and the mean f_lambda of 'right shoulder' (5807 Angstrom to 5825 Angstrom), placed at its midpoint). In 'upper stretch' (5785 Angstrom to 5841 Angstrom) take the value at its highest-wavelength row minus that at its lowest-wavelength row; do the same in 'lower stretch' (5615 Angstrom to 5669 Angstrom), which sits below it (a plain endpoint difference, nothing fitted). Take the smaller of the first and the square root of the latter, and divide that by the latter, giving -0.31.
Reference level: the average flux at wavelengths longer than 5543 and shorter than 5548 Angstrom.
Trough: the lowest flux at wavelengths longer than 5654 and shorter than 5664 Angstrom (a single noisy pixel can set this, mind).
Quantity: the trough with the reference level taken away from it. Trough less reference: -3.5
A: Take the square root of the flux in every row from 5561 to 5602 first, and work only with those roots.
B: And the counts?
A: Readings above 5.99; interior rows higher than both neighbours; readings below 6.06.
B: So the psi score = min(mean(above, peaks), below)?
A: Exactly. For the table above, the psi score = 4.0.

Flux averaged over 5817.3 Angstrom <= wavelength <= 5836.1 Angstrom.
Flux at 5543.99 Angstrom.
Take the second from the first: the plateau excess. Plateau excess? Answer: 3.7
